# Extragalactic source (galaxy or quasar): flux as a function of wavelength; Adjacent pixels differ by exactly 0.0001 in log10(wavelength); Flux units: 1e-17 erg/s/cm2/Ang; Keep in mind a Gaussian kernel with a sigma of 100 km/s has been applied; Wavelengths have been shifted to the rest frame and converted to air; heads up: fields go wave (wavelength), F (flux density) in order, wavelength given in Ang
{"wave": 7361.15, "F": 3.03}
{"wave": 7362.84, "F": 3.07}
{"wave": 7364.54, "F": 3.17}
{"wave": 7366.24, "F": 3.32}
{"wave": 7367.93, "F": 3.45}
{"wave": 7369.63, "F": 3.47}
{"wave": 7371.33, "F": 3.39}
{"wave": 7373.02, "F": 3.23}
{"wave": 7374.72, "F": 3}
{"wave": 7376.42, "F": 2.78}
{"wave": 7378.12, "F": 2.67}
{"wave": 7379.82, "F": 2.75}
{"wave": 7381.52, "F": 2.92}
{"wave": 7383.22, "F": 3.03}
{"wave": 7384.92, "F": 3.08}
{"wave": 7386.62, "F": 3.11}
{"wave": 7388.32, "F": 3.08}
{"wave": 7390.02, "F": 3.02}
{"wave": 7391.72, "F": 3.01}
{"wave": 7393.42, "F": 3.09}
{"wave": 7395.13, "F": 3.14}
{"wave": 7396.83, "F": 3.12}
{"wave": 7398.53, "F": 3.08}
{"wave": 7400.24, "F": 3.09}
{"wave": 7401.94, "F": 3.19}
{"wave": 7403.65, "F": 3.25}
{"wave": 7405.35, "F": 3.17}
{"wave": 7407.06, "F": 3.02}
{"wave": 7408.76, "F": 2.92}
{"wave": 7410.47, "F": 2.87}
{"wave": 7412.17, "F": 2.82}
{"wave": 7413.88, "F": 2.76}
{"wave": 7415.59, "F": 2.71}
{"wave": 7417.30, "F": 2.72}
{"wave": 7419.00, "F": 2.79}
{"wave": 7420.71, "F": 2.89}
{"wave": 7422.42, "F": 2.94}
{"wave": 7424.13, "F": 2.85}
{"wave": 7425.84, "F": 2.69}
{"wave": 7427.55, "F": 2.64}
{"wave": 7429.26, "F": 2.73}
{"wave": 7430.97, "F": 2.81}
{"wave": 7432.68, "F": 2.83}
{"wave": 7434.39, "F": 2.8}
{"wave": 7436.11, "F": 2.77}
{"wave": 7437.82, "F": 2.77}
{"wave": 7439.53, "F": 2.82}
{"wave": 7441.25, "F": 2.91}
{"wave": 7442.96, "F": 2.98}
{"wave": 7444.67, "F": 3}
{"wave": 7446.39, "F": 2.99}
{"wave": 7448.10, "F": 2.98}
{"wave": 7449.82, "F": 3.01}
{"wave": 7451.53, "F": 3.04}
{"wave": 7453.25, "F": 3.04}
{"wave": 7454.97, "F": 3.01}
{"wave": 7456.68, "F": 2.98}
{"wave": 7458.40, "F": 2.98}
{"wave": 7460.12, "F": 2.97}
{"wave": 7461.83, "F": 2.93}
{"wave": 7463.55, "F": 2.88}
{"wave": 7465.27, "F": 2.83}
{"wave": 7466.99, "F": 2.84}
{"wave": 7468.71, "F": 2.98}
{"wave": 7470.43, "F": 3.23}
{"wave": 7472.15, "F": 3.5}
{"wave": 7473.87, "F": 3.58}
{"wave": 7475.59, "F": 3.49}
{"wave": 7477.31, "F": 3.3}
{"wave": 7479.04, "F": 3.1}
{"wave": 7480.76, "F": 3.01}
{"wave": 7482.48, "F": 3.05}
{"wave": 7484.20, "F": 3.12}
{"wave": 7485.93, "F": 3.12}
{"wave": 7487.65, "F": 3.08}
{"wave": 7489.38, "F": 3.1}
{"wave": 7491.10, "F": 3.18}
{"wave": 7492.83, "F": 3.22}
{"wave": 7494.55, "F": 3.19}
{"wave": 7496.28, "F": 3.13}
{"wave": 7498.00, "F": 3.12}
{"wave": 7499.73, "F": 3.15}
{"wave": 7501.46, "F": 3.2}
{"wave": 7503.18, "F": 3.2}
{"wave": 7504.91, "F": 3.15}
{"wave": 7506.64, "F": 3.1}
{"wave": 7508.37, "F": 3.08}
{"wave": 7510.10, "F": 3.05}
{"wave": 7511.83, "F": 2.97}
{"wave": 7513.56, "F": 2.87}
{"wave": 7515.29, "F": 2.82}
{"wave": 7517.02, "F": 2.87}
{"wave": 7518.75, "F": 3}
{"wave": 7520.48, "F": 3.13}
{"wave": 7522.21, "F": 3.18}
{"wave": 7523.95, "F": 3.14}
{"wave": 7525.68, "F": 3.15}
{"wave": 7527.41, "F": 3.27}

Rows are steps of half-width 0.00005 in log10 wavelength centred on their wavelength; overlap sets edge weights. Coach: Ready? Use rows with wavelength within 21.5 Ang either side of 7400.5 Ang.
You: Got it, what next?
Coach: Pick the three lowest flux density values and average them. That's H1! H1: 2.73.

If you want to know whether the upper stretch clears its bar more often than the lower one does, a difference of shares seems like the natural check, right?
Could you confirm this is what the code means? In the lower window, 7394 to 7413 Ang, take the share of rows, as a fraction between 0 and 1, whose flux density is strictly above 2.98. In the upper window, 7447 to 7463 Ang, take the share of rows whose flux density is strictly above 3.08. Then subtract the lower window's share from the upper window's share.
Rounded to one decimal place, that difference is -0.7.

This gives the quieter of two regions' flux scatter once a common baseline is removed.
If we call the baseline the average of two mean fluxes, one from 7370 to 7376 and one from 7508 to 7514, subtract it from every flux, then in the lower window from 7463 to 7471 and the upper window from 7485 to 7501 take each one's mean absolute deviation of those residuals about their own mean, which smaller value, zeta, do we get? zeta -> 0.037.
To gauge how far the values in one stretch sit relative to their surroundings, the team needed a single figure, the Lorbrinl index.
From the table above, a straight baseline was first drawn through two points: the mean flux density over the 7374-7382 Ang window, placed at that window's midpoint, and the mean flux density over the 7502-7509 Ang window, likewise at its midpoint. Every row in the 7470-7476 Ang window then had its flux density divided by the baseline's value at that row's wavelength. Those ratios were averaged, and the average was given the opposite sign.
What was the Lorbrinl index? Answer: -1.13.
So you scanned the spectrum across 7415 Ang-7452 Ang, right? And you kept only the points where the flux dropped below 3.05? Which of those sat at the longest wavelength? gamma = 7451.53 Ang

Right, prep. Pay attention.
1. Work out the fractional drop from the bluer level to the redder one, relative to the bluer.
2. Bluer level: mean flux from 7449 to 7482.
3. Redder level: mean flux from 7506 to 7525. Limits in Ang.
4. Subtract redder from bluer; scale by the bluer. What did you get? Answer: 0.023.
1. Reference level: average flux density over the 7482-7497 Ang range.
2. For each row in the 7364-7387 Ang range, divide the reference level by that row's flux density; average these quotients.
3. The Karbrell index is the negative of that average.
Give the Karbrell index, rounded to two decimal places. -1.02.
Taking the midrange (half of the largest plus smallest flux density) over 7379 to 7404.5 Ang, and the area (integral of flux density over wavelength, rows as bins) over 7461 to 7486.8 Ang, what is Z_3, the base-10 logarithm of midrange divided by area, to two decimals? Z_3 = -1.43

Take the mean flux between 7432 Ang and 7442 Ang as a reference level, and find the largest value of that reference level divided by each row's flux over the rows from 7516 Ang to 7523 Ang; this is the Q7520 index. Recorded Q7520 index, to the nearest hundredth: 0.98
